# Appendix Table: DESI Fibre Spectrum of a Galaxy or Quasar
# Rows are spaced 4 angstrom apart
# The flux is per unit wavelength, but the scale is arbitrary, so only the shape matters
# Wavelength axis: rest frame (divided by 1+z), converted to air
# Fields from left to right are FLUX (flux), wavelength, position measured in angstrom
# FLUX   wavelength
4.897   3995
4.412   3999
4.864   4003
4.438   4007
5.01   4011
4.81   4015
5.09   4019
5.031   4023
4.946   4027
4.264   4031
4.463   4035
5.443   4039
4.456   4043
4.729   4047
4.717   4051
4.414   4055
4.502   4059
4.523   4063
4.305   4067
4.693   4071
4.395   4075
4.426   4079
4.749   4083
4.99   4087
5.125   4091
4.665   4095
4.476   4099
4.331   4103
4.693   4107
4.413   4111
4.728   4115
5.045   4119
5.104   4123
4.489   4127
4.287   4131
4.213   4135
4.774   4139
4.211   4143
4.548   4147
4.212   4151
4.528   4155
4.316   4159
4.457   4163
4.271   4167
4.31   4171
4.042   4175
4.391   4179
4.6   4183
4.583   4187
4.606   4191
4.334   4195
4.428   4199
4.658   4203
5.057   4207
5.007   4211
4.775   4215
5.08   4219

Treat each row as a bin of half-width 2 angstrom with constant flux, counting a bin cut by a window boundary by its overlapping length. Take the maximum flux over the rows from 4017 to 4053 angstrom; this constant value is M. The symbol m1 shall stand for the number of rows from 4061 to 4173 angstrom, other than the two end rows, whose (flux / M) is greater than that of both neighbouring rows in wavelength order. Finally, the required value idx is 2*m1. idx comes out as 16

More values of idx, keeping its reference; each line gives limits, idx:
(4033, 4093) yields 8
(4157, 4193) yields 6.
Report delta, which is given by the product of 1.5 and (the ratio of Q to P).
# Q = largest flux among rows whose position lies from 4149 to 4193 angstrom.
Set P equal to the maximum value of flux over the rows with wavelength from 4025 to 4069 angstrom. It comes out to 1.27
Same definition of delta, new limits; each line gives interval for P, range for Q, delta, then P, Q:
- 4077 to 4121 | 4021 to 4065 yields 1.59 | 5.125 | 5.443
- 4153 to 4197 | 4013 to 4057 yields 1.77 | 4.606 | 5.443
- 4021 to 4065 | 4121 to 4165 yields 1.41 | 5.443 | 5.104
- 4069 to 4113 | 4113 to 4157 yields 1.49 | 5.125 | 5.104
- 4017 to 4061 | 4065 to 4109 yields 1.41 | 5.443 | 5.125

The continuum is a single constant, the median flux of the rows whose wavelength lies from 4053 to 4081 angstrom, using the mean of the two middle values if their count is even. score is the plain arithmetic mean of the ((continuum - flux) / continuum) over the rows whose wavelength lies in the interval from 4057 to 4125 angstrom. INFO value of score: -0.052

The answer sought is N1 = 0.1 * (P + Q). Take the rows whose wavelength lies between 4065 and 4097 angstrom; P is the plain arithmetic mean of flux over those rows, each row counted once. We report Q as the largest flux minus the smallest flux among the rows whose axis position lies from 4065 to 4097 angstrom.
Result 0.55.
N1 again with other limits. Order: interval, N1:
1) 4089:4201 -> 0.56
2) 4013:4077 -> 0.59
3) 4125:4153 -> 0.50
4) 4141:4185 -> 0.49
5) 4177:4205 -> 0.48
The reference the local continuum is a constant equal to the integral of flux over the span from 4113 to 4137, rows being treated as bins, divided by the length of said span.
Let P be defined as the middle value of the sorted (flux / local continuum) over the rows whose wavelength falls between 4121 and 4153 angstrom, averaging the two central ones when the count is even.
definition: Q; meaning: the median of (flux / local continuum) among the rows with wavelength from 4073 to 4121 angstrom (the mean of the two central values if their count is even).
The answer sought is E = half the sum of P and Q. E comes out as 0.976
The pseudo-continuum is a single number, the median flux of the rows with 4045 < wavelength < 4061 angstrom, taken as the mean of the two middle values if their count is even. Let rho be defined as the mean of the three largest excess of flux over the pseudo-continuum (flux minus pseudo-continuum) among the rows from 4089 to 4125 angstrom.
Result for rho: 0.48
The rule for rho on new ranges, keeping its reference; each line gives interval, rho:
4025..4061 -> 0.43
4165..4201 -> -0.01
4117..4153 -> 0.36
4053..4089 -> 0.20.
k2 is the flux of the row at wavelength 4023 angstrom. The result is 5.031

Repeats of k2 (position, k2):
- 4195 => 4.334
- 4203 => 4.658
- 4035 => 4.463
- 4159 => 4.316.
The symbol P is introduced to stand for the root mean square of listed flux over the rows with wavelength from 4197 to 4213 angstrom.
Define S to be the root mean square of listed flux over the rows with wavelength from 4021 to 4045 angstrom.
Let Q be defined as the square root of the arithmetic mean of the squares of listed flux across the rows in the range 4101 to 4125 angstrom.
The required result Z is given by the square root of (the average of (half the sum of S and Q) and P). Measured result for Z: 2.19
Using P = 4.79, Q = 4.73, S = 4.78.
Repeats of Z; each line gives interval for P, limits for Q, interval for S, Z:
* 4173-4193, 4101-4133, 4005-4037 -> 2.14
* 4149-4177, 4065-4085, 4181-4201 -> 2.10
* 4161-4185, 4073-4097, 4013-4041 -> 2.14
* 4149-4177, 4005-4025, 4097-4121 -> 2.13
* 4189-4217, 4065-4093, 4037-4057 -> 2.17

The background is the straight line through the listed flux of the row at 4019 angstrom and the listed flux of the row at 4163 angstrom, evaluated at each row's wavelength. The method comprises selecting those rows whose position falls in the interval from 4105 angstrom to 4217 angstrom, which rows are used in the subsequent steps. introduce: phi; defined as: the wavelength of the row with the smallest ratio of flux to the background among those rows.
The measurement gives 4175 angstrom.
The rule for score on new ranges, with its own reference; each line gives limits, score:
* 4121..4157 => -0.013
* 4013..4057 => -0.076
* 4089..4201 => -0.018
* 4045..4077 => -0.025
